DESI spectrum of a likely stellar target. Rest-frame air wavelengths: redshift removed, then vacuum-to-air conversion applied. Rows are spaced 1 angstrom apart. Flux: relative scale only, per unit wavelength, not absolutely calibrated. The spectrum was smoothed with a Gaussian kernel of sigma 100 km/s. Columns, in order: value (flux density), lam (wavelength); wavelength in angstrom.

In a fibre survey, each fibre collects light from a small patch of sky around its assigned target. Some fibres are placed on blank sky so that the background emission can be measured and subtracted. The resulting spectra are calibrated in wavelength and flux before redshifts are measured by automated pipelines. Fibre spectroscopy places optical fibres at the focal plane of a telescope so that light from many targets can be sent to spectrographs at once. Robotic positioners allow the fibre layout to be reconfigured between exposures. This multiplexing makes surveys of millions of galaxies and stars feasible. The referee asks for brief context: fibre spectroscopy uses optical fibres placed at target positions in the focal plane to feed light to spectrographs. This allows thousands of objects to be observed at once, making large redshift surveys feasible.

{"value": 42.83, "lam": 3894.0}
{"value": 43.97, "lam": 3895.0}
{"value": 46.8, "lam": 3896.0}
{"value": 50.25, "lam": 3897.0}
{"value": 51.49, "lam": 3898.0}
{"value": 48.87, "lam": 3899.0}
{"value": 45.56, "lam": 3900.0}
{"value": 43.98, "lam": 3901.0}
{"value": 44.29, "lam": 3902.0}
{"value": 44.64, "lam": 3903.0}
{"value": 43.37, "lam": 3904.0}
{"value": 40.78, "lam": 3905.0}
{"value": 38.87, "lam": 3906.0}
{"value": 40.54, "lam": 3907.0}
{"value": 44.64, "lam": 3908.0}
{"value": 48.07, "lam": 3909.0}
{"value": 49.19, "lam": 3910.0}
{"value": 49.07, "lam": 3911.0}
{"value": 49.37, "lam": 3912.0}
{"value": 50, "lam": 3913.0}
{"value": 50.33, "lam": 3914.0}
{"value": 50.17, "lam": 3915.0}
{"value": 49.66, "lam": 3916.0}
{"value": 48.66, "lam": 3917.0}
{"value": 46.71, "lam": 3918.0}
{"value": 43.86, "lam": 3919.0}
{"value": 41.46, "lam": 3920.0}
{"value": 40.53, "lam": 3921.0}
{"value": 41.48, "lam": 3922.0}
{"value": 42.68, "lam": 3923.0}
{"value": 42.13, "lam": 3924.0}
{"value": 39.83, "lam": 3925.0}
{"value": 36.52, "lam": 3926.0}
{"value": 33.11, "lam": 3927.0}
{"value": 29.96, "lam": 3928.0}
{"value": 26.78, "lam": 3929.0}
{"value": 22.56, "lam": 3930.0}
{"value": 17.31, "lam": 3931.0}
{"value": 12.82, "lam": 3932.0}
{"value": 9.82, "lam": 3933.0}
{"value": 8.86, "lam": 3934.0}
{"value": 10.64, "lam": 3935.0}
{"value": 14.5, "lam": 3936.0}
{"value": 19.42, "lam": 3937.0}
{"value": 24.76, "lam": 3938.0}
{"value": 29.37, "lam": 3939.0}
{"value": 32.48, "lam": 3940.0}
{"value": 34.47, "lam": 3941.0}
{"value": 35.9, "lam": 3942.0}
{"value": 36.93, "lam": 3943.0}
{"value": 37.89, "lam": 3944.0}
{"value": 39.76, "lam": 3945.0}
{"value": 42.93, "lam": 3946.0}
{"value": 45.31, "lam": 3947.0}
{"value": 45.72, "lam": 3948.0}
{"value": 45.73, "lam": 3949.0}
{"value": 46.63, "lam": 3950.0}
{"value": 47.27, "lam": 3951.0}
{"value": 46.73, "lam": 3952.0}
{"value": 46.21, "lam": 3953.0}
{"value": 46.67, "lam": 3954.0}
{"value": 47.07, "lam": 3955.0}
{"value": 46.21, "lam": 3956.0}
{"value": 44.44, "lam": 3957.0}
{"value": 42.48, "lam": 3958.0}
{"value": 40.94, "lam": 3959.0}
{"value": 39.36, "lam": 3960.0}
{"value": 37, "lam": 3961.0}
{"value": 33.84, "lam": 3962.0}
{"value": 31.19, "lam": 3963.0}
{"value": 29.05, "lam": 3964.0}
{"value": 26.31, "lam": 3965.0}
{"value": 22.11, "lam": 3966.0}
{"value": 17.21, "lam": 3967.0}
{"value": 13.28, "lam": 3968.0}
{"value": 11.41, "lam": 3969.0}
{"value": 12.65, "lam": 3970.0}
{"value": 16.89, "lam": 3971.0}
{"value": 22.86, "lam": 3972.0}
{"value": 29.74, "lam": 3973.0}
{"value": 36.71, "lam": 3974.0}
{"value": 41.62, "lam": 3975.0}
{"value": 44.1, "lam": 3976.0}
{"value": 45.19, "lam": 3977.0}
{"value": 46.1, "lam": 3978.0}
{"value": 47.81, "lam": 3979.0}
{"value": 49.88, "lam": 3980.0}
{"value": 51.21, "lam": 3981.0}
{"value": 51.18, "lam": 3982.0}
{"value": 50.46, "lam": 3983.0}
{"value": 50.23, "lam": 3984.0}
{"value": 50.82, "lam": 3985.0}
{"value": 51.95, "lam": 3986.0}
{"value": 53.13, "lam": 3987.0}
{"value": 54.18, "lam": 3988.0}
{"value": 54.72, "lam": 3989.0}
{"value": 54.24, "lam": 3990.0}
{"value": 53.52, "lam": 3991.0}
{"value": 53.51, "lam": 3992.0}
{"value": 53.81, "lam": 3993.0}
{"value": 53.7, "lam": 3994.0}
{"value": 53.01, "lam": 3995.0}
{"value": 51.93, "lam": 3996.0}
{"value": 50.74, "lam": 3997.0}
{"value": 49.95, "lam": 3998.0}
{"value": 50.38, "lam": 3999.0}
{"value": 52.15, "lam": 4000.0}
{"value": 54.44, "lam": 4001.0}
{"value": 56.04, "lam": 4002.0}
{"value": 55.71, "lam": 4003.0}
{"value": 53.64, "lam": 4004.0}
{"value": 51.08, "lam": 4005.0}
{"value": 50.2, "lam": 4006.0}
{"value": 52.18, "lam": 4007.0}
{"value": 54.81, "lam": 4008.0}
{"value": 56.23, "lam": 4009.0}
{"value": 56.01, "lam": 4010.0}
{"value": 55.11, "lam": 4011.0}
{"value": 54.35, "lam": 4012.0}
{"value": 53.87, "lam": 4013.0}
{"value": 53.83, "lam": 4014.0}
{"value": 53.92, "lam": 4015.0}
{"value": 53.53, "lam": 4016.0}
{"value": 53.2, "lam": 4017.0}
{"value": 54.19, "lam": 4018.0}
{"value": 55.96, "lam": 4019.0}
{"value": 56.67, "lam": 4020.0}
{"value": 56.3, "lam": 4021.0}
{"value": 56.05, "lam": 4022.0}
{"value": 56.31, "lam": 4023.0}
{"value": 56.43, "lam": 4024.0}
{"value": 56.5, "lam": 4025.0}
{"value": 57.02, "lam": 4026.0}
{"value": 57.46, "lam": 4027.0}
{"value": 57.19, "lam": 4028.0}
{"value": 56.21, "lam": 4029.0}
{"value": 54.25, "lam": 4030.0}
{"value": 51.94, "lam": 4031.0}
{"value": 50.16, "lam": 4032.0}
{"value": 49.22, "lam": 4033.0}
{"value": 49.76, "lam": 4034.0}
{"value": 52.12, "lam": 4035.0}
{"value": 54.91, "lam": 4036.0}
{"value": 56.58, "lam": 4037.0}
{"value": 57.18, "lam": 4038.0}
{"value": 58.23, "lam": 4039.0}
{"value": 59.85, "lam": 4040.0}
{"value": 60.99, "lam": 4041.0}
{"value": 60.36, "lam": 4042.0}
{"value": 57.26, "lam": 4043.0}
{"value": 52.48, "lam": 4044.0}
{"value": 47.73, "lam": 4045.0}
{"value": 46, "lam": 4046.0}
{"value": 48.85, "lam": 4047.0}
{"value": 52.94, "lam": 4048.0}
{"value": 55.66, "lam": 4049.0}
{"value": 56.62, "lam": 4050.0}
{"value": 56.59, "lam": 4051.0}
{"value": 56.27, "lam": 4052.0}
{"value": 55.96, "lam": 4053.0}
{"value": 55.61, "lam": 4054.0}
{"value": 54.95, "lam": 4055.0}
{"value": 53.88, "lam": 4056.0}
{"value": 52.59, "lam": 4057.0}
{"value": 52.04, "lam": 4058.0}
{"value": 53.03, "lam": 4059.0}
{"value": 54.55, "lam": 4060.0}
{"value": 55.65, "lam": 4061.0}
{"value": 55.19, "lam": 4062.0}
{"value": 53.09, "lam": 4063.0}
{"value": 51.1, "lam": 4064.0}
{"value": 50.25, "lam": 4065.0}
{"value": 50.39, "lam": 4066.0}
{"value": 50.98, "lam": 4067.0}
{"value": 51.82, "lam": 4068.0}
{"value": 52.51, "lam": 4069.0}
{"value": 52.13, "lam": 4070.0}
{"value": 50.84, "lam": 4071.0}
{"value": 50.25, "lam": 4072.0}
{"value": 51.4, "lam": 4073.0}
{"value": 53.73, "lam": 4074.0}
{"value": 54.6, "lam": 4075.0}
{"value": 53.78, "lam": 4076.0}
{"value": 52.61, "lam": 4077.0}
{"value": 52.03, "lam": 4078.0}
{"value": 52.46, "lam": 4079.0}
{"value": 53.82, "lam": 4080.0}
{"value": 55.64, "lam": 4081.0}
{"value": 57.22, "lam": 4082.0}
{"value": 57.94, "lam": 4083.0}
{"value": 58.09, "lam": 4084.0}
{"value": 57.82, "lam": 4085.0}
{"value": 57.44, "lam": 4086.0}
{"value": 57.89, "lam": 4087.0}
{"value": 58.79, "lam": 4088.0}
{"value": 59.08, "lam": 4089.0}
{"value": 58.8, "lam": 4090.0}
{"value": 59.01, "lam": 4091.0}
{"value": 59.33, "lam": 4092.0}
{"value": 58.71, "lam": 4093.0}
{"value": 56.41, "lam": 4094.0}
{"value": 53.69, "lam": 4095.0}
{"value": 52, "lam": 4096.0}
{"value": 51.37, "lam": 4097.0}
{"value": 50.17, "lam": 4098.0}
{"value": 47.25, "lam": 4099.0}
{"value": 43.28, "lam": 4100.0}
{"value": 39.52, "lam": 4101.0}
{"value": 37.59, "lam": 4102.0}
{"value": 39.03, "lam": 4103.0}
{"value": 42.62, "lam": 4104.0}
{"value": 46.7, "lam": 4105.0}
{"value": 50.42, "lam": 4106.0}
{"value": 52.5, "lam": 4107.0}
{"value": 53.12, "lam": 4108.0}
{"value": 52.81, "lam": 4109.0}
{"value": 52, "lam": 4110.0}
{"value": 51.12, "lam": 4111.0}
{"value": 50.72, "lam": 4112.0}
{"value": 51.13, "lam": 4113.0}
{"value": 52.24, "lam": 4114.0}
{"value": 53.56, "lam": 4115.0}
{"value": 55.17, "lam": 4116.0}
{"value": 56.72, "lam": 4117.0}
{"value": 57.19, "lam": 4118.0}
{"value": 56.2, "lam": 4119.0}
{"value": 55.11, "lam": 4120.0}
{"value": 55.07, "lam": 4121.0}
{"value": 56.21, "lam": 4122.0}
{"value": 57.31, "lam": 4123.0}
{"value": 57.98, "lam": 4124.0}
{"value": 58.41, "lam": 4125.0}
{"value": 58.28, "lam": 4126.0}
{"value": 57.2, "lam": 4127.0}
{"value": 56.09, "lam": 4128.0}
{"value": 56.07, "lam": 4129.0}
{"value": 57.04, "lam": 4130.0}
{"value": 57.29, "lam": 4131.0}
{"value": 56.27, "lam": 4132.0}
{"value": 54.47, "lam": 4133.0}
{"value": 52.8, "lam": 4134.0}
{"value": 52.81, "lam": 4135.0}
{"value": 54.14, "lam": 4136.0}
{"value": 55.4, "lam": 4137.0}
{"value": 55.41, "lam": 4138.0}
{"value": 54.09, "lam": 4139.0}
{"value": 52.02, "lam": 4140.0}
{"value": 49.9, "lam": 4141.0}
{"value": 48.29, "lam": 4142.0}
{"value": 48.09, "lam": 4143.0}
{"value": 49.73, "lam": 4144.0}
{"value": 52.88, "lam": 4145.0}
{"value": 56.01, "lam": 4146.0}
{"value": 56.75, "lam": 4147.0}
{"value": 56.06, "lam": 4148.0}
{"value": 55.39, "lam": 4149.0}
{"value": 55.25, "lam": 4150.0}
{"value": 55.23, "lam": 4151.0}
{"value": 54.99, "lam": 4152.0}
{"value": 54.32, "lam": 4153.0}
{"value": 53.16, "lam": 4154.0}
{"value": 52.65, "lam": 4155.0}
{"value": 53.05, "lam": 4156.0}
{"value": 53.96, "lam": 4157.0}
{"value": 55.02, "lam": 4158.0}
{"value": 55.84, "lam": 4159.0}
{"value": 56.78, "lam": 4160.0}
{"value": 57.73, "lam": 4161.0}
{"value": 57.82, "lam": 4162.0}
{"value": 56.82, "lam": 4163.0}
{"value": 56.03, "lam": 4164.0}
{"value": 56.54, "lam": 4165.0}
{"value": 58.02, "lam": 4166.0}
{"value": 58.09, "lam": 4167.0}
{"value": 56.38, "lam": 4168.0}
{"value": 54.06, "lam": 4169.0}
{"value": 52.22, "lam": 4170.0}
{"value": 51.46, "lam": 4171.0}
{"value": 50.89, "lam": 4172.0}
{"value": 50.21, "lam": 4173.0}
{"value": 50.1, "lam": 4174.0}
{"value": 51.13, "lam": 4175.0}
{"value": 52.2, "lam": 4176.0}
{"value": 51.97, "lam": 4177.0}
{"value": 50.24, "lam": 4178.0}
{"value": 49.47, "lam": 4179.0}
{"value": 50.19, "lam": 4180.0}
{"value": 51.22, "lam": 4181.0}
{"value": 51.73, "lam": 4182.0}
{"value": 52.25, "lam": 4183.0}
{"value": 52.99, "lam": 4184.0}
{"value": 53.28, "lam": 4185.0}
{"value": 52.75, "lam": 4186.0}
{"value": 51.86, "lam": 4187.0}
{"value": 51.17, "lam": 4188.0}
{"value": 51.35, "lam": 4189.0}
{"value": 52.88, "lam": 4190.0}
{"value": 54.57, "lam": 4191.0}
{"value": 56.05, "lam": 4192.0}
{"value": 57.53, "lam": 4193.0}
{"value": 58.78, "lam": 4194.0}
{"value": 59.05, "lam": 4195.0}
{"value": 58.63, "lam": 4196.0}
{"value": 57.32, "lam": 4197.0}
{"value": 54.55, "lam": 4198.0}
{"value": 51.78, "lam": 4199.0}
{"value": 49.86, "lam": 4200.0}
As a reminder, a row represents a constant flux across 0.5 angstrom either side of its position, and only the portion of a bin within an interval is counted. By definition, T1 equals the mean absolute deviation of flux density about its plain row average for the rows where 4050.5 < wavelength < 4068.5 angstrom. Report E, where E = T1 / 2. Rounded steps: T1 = 1.9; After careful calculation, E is 0.9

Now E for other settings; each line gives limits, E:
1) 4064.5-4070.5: 0.4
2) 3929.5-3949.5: 5.7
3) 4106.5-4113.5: 0.4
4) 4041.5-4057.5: 1.5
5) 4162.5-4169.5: 0.5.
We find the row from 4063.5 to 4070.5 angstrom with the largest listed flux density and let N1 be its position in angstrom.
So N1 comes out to 4069.0 angstrom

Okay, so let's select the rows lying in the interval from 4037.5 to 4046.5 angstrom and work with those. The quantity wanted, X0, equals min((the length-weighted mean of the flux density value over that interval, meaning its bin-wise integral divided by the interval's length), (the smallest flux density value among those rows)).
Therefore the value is 46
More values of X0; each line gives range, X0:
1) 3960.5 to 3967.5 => 17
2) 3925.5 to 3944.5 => 9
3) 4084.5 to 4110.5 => 38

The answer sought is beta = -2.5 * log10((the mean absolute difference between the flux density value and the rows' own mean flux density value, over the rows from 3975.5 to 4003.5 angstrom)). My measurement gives -0.9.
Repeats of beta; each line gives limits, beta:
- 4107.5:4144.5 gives -0.9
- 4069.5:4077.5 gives -0.3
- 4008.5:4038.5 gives -0.7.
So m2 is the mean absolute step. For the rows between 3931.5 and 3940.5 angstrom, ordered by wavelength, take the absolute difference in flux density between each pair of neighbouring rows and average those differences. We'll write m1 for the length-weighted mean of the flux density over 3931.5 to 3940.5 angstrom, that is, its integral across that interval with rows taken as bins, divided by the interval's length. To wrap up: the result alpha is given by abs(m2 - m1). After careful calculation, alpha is 15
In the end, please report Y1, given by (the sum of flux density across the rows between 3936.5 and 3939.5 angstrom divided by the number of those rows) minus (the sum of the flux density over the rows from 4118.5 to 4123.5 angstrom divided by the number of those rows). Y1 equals -31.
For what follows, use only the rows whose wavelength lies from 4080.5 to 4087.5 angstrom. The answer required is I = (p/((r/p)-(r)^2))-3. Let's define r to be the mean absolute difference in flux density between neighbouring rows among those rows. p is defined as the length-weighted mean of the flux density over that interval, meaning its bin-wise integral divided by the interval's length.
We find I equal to -172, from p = 57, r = 0.59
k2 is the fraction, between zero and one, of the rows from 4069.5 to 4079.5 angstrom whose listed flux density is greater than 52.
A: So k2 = 0.7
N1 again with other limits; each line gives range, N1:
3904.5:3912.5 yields 3912.0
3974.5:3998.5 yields 3989.0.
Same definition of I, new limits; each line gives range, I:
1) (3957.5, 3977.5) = -6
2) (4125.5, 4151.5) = -47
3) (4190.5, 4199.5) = -29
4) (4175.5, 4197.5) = -75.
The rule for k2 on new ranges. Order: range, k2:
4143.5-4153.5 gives 0.9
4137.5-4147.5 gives 0.6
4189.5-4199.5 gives 0.9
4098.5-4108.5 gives 0.2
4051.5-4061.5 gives 1.0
